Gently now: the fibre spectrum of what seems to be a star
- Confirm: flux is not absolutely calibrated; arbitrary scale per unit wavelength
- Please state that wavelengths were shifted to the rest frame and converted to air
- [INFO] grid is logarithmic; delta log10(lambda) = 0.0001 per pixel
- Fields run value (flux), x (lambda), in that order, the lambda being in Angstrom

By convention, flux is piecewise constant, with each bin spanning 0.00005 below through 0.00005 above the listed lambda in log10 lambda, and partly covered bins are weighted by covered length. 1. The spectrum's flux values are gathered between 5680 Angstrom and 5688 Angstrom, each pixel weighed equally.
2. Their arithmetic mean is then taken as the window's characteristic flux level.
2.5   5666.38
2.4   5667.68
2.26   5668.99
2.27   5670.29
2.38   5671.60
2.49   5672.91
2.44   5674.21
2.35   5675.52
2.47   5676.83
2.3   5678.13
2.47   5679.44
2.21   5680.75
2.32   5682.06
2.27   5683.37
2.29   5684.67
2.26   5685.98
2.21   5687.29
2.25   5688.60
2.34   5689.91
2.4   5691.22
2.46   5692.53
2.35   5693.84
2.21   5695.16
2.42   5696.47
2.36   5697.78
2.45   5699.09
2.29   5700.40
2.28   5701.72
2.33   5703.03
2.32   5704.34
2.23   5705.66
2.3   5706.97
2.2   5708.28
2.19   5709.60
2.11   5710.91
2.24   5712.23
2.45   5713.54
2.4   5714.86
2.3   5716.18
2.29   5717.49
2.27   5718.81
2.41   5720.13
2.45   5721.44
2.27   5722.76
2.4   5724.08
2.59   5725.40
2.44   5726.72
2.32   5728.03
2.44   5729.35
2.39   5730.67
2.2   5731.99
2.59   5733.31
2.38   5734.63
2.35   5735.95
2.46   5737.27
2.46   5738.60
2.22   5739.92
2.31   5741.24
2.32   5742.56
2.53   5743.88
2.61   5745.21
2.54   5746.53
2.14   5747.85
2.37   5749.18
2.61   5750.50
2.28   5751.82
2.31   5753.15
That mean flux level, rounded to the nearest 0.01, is 2.26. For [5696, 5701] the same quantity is 2.38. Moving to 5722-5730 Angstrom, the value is 2.41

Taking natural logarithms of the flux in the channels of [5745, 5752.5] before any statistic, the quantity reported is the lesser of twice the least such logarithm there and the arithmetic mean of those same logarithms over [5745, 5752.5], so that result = 0.88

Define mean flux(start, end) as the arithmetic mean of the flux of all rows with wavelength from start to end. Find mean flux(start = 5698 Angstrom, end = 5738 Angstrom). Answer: 2.345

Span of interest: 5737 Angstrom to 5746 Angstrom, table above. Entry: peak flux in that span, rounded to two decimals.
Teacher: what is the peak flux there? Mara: 2.61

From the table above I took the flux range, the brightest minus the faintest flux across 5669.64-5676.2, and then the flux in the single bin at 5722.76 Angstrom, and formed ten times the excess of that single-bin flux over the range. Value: 20.5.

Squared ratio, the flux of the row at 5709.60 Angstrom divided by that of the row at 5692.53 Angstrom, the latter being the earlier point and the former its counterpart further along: 0.79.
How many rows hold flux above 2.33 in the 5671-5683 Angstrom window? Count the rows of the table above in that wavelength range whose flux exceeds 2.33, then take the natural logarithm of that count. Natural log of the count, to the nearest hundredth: 1.79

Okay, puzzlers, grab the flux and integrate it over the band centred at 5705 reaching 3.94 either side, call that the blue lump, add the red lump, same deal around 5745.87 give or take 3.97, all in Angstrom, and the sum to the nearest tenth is 37.1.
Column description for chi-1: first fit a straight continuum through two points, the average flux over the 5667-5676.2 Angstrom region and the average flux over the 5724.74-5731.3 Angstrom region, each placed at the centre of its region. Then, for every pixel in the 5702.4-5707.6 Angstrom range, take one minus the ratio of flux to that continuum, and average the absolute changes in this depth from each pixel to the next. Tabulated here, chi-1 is 0.024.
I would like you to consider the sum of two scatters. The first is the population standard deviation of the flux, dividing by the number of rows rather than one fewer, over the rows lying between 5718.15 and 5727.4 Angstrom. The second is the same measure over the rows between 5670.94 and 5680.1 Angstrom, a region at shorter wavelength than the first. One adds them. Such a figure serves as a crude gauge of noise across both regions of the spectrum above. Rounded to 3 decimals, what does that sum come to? 0.169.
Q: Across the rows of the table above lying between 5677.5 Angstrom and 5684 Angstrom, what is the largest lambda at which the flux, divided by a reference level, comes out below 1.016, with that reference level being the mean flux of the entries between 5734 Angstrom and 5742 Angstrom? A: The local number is 5683.37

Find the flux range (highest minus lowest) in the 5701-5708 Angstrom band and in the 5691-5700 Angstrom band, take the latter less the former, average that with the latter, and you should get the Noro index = 0.20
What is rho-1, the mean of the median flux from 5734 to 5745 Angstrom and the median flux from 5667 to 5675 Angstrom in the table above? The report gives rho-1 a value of 2.38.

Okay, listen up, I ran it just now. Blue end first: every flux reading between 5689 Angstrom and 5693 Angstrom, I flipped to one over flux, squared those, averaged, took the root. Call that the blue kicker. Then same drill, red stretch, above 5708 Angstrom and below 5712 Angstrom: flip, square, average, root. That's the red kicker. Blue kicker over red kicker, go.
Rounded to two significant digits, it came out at 0.90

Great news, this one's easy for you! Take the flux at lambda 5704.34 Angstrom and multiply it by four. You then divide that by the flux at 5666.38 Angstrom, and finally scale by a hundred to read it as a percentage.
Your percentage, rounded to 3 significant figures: 371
